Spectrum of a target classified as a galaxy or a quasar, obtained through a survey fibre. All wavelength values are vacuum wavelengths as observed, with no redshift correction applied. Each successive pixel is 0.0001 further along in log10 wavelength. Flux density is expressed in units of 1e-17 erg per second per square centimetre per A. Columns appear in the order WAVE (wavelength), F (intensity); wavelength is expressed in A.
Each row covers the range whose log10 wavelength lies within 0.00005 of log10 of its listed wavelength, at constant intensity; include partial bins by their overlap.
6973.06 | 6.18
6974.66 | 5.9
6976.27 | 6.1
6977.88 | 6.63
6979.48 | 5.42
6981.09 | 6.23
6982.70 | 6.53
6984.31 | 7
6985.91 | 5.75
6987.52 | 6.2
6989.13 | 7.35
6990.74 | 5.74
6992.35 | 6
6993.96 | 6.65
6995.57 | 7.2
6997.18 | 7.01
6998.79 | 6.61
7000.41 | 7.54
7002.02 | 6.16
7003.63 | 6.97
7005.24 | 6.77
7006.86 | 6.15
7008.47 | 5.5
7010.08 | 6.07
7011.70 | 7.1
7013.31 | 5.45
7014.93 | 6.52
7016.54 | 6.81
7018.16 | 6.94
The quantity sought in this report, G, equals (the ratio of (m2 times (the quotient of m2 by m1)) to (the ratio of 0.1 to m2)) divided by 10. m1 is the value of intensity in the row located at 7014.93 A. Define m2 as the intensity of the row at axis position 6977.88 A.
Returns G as 45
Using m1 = 6.52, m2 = 6.63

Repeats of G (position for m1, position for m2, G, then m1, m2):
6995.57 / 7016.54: 44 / 7.2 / 6.81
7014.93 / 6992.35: 33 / 6.52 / 6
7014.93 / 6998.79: 44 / 6.52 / 6.61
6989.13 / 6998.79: 39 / 7.35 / 6.61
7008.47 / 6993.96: 53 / 5.5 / 6.65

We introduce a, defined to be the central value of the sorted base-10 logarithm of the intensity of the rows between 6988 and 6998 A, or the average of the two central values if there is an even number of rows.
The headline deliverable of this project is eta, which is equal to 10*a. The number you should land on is 8.34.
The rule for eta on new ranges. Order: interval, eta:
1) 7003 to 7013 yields 8.10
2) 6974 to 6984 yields 7.90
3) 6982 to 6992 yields 8.04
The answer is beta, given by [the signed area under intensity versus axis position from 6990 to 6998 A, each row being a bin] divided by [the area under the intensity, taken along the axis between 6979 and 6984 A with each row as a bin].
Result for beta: 1.7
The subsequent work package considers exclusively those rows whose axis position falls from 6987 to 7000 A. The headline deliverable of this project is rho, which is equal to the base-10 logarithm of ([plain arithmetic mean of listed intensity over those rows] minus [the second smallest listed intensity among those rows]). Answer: -0.23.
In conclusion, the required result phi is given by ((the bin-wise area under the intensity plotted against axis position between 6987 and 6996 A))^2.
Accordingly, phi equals 3427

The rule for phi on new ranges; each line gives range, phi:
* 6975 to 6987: 5577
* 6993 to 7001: 3103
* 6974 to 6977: 323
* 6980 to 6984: 651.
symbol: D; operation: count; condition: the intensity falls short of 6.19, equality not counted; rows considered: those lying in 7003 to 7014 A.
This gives 4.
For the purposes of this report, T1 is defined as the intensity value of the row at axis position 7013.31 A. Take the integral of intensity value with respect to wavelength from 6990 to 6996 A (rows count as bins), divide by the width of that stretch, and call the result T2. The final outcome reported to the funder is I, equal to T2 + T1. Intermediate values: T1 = 5.45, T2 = 6.4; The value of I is 11.8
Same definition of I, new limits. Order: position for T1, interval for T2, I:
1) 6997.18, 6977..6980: 13.1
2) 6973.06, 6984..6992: 12.5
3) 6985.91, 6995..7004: 12.7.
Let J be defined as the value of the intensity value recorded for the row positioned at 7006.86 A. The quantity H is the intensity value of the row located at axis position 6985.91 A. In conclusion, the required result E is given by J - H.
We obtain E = 0.4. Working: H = 5.75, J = 6.15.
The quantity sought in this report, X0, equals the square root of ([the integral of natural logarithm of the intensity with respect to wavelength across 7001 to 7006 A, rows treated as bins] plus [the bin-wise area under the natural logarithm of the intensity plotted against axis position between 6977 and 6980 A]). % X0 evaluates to 3.9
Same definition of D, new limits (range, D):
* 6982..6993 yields 3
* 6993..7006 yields 1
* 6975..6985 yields 2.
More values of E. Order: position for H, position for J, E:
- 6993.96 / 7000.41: 0.9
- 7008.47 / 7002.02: 0.7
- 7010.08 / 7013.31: -0.6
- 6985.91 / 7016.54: 1.1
